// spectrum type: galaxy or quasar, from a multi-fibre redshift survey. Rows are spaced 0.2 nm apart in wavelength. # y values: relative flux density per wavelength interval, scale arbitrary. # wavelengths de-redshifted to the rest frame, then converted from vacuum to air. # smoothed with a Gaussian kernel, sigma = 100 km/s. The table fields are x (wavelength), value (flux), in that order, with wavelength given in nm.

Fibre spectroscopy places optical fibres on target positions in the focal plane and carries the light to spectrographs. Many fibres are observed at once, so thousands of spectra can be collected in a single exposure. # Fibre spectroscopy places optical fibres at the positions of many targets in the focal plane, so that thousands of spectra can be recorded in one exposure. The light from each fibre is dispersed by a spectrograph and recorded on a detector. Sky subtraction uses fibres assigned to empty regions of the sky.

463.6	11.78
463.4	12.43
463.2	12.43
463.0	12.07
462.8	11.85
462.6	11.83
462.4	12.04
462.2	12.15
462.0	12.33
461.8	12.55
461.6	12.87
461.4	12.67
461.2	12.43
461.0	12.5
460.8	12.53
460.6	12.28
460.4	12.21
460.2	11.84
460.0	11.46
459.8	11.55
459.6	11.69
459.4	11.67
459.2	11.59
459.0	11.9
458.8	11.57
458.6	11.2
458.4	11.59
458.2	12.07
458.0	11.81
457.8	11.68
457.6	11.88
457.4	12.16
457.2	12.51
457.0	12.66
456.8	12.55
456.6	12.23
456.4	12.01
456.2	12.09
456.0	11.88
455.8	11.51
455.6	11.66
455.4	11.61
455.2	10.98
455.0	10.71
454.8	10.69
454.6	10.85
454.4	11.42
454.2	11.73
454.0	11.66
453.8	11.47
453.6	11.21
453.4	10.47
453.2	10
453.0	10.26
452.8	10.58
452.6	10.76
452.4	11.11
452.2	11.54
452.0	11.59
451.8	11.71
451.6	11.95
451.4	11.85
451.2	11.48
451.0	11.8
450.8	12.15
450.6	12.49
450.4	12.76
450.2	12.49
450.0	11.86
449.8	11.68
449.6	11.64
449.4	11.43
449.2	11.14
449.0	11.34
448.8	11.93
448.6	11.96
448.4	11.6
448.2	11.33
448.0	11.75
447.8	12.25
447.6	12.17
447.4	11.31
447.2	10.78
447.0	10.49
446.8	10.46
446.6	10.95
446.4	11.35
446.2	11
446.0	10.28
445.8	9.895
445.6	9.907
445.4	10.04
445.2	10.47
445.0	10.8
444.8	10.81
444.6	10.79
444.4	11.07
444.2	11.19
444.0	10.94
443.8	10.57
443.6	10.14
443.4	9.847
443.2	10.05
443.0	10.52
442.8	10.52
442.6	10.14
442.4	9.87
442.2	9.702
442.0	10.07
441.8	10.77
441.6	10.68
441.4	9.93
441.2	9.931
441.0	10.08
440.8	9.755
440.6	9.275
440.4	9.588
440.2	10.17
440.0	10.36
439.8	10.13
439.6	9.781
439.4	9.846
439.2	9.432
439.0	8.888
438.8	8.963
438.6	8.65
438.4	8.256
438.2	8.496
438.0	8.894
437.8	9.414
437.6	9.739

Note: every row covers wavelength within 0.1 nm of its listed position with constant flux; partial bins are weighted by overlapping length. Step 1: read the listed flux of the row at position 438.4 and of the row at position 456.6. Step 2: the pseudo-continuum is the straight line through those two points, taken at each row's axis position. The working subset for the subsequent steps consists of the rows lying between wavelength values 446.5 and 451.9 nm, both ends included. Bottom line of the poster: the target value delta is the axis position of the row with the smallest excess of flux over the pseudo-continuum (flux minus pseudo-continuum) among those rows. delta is 447.0 nm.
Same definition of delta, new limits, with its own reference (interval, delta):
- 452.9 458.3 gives 453.2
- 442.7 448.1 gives 445.8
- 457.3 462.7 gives 462.6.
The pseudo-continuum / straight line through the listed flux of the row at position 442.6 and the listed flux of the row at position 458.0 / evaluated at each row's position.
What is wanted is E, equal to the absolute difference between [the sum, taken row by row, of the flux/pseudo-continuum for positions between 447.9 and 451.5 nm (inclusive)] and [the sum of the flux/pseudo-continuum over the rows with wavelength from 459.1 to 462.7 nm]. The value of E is 1.5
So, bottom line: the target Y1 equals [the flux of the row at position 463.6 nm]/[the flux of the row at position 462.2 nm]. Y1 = 0.97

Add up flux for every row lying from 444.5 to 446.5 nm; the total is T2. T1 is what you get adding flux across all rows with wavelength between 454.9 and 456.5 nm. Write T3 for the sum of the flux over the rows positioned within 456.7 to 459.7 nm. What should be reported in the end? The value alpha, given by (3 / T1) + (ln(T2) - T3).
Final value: -174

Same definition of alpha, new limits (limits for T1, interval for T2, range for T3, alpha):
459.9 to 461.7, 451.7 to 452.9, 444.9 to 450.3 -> -298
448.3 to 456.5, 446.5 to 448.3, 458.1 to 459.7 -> -89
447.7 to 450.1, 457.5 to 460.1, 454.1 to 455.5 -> -73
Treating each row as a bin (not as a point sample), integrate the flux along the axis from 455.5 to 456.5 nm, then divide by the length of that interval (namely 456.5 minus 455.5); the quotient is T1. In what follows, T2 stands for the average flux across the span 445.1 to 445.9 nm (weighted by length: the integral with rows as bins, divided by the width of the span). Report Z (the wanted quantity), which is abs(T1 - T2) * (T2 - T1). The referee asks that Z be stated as -3.1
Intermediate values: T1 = 11.8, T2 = 10.1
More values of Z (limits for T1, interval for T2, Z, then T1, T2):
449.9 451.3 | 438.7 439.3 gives -9.3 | 12.1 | 9.1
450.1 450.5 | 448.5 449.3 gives -1.1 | 12.6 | 11.6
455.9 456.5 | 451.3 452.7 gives -0.2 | 12.0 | 11.5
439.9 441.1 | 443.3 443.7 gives 0.0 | 9.9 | 10.0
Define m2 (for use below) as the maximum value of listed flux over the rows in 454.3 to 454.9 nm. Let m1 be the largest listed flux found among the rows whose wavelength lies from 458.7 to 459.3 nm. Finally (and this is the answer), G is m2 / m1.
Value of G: 0.96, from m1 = 11.9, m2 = 11.42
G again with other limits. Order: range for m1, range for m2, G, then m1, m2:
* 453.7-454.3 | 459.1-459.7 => 1.00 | 11.73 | 11.69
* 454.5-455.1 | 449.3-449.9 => 1.08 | 10.85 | 11.68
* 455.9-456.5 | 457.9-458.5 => 1.00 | 12.09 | 12.07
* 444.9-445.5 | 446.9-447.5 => 1.05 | 10.8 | 11.31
